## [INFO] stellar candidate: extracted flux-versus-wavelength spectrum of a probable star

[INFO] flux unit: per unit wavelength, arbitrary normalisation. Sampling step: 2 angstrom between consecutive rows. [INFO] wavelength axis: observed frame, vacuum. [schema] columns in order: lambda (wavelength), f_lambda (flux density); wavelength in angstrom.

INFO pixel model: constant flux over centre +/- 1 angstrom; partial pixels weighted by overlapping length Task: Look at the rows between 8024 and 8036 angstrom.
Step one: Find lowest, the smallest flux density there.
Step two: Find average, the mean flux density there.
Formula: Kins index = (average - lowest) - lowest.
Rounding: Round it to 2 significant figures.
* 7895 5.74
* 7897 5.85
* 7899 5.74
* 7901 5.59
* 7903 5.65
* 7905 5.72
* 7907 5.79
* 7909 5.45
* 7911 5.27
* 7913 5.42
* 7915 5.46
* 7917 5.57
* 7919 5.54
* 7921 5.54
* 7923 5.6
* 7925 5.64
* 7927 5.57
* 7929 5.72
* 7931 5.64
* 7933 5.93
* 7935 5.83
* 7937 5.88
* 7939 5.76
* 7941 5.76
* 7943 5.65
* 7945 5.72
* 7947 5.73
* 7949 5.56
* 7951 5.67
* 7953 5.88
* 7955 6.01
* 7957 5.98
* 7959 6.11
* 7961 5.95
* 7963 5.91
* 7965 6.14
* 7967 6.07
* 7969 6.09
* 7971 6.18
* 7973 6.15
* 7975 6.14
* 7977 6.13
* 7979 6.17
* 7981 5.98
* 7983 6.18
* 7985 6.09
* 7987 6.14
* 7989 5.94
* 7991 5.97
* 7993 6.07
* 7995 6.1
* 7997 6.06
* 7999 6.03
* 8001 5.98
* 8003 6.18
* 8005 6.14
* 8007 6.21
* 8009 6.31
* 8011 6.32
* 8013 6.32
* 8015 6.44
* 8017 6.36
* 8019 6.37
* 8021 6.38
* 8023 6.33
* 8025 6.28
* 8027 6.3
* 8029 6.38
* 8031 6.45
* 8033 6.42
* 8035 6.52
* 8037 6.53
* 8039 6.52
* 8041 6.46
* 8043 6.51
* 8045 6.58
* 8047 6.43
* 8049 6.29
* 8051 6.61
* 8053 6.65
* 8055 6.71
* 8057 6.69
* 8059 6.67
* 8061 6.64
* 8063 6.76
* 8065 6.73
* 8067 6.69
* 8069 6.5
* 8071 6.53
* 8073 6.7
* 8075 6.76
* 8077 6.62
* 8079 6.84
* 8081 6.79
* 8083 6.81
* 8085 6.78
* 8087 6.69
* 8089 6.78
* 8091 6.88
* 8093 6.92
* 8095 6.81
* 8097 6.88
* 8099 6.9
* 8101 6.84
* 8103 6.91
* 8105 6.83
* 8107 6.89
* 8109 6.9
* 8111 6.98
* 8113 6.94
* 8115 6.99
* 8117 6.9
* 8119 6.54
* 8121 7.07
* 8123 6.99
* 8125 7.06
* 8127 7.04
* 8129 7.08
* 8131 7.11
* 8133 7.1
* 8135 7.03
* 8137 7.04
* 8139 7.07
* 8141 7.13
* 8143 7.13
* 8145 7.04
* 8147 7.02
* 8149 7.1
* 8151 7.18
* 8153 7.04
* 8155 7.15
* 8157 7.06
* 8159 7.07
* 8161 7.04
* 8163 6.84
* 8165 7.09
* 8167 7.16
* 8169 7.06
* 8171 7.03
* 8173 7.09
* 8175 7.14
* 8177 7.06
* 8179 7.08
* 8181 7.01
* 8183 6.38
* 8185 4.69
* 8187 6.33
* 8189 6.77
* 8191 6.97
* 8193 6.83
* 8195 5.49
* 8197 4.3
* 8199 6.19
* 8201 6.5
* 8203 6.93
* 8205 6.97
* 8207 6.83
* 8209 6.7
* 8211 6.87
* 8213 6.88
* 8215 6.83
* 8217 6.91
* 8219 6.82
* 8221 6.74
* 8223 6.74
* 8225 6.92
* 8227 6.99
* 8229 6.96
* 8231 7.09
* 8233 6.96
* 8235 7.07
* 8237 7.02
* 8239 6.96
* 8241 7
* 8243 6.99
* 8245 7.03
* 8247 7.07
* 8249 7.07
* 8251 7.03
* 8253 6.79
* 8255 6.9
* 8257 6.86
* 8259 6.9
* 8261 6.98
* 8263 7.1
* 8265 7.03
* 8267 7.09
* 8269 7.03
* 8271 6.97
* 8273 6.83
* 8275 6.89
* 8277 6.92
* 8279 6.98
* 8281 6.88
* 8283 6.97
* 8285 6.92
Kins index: -6.2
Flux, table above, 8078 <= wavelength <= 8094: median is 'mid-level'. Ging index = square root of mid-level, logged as 2.61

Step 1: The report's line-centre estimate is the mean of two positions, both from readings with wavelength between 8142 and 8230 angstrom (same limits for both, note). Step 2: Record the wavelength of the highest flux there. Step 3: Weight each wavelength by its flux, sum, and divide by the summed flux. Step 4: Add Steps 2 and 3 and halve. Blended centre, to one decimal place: 8168.2 angstrom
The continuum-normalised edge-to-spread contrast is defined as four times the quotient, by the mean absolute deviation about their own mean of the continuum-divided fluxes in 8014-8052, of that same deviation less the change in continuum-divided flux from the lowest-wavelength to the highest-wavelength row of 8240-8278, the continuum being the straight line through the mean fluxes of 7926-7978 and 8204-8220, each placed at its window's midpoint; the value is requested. 16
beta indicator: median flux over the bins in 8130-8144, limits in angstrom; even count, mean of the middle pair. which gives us 7.10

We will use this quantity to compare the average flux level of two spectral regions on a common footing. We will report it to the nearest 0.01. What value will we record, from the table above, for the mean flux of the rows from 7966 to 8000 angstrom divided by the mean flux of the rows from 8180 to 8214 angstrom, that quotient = 0.95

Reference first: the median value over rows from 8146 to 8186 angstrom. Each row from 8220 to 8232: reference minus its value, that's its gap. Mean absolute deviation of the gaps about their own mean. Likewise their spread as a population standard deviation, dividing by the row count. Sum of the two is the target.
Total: 0.24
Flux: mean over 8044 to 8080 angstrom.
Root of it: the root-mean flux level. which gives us 2.58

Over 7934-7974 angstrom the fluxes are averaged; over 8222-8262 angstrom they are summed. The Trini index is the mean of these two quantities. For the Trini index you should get 73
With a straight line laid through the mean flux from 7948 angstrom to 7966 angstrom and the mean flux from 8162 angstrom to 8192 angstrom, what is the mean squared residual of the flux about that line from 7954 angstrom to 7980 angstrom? 0.021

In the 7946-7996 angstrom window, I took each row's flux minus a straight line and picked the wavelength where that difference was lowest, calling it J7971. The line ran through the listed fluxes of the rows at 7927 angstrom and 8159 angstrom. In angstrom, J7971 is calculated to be 7949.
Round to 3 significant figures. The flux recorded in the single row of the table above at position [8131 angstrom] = 7.11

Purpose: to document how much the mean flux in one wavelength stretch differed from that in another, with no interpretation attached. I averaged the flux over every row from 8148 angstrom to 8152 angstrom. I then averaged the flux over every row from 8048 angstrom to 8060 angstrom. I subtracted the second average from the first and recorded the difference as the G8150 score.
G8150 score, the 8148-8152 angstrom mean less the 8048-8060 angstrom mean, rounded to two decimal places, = 0.54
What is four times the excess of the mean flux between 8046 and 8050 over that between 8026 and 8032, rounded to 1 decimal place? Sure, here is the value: -0.1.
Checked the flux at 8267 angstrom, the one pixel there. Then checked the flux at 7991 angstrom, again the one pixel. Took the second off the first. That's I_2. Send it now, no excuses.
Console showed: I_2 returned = 1.12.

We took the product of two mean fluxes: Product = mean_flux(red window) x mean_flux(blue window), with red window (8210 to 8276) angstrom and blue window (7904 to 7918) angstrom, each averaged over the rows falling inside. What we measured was 38.4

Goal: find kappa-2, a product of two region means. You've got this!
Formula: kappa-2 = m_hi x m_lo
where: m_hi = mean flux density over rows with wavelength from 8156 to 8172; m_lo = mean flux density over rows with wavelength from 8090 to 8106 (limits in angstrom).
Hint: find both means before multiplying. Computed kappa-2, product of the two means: 48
